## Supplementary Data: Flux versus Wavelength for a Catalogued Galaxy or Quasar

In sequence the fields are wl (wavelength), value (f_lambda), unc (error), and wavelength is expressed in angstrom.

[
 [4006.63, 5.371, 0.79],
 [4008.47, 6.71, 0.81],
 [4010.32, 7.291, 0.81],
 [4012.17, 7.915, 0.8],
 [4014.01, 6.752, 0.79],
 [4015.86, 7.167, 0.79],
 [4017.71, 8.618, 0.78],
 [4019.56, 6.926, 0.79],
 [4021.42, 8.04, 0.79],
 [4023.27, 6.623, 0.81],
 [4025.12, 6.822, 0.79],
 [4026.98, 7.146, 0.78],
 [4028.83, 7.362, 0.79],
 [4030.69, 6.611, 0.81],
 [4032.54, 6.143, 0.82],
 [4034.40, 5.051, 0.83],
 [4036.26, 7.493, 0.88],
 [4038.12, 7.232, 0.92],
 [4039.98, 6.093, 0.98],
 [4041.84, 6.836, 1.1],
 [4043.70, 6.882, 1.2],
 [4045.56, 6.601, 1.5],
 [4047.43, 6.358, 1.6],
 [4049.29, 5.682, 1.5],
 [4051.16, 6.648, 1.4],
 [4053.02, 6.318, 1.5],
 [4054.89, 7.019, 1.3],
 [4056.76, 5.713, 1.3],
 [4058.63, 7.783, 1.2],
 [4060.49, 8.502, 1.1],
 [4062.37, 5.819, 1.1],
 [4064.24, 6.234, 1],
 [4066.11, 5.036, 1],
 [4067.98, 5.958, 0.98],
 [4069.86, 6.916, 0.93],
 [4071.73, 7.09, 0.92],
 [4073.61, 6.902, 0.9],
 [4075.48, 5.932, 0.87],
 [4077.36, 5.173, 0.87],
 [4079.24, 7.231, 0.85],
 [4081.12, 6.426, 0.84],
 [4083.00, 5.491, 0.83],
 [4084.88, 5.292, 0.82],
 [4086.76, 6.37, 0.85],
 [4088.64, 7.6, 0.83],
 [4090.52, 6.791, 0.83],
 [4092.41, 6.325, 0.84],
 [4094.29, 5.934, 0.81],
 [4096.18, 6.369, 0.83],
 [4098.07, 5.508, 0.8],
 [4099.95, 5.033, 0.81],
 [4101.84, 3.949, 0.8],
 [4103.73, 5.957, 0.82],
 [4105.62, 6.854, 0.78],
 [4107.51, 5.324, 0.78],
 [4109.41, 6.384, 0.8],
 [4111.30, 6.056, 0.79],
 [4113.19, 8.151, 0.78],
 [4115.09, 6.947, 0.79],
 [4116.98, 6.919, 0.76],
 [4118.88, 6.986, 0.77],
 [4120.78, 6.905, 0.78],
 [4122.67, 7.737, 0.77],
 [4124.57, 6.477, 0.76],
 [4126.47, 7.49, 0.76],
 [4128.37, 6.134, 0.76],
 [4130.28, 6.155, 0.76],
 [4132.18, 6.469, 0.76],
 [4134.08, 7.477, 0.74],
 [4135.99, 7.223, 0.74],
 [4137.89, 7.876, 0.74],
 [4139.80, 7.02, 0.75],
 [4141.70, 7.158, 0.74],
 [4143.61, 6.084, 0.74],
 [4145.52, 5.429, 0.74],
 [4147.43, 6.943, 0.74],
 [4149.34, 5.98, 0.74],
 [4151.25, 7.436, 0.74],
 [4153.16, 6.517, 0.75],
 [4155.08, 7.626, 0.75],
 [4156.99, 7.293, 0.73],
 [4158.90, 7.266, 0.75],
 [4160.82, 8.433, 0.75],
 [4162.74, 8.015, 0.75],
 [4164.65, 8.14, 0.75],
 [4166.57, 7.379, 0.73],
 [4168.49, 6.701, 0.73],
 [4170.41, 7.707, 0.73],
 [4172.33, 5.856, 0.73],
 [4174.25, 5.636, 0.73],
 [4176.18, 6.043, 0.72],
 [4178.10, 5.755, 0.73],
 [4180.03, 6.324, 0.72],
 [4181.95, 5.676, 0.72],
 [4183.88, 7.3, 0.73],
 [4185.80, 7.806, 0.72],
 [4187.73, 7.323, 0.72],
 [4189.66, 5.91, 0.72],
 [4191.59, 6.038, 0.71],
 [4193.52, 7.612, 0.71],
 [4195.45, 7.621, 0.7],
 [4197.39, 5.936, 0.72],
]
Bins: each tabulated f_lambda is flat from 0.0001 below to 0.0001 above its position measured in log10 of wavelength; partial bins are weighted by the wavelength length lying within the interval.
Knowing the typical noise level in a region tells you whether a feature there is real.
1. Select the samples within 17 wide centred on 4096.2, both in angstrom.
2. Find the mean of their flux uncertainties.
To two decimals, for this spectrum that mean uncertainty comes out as 0.82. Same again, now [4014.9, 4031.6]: 0.79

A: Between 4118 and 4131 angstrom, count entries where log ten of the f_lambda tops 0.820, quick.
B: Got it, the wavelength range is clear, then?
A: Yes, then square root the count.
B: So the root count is 2.0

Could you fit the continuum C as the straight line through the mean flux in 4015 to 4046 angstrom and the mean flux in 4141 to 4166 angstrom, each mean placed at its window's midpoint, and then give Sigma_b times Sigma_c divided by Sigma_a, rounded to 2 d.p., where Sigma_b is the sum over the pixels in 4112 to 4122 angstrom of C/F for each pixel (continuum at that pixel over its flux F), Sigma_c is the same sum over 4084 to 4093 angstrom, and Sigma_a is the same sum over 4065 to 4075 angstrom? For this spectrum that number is 4.86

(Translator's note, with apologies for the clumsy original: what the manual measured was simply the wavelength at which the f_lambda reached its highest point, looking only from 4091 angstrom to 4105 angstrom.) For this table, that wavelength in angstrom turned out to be 4096.18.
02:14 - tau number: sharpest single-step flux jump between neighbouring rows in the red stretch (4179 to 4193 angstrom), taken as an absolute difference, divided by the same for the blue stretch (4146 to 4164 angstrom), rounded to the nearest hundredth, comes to 1.12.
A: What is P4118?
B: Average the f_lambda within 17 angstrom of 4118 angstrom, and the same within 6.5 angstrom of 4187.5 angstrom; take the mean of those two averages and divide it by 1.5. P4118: 4.46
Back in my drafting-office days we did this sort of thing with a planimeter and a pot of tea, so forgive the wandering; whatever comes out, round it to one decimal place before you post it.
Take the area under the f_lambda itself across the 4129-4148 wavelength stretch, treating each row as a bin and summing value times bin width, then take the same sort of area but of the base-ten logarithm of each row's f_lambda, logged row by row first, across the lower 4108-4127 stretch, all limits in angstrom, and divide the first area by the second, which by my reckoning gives 8.1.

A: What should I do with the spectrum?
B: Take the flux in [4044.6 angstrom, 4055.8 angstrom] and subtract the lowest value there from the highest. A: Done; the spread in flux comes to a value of 1.34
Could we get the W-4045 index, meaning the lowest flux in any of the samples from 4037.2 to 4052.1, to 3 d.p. 5.682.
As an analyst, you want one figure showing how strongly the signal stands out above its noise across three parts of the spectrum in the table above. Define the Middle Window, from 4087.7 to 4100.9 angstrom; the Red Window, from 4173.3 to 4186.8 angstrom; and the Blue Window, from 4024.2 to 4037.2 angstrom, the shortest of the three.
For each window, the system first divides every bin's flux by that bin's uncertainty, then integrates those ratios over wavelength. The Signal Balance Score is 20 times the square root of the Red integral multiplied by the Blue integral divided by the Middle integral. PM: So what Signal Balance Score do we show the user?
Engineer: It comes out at 225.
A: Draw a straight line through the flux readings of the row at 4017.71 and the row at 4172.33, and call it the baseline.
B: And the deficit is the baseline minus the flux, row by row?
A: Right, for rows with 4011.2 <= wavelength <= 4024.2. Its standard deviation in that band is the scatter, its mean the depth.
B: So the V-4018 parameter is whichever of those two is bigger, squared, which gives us 1.4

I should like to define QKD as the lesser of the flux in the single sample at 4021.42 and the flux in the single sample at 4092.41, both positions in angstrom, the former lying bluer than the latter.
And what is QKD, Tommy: 6.3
